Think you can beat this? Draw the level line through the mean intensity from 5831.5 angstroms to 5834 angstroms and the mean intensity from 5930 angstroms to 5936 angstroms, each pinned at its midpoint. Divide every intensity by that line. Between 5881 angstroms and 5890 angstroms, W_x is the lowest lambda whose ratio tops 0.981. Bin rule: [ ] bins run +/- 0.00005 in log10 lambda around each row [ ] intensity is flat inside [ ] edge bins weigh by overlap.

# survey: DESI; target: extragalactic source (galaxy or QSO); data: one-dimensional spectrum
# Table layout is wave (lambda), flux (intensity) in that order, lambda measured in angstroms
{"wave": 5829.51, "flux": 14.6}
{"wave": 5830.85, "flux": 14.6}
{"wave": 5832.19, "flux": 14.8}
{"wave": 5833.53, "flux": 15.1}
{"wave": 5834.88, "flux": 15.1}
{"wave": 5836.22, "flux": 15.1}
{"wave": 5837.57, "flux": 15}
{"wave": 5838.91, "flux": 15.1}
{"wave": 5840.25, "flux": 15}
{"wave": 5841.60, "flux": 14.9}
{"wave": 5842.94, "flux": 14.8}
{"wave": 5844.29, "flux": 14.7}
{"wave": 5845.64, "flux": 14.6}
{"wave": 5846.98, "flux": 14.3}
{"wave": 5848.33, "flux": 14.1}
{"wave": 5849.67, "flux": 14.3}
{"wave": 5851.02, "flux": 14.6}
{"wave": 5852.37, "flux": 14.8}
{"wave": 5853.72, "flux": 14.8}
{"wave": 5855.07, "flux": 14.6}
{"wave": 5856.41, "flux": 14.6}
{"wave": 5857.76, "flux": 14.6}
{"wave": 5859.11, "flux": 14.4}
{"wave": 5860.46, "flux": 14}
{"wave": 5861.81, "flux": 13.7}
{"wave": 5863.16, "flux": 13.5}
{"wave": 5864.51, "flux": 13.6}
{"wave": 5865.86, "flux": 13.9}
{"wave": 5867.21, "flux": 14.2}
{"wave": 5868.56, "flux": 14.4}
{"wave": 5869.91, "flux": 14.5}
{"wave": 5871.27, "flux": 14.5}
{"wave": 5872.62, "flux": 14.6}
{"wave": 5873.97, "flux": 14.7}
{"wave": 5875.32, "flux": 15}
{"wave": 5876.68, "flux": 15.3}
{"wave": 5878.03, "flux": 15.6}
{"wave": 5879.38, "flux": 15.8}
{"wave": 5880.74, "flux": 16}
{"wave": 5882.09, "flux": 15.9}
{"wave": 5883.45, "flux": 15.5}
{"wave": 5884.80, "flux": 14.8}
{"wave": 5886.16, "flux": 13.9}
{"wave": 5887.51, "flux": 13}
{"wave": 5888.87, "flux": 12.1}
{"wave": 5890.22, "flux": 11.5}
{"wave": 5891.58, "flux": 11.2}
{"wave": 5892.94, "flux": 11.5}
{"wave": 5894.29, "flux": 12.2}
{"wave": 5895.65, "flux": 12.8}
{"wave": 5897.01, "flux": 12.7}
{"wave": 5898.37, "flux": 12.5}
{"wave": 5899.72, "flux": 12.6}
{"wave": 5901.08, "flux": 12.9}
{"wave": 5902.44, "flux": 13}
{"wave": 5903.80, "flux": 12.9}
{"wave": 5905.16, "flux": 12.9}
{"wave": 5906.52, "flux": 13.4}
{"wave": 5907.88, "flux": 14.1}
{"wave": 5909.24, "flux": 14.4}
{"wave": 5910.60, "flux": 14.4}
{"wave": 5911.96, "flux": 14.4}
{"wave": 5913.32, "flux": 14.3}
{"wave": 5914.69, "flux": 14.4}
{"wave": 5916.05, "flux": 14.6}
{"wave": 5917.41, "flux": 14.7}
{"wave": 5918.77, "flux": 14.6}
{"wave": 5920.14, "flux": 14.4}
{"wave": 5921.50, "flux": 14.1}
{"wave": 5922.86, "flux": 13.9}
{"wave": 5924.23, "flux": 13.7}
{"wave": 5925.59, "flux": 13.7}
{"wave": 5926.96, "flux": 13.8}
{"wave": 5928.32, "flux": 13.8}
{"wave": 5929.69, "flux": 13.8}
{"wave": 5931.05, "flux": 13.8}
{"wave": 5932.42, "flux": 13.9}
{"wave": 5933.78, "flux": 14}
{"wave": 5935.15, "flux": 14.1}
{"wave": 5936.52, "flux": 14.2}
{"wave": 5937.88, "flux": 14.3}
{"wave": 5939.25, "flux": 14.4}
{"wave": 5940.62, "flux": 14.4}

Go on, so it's 5882.09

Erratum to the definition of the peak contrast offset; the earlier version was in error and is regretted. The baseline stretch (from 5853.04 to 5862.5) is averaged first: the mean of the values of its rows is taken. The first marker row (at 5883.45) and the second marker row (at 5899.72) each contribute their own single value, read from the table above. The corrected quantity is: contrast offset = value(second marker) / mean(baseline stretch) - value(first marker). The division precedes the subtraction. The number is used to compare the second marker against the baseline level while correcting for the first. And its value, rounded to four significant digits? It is -14.62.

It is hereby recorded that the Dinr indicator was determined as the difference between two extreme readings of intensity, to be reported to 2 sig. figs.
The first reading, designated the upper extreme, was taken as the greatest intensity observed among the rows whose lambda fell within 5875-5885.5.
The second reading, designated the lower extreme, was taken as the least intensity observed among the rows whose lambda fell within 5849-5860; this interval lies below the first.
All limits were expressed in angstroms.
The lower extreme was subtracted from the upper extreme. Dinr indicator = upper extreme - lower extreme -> 1.7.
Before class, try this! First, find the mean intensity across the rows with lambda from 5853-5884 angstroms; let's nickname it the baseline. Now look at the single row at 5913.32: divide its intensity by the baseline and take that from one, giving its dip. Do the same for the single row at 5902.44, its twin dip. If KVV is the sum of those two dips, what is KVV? 0.14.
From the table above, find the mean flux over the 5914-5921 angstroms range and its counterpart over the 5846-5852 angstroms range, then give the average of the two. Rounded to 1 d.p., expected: 14.4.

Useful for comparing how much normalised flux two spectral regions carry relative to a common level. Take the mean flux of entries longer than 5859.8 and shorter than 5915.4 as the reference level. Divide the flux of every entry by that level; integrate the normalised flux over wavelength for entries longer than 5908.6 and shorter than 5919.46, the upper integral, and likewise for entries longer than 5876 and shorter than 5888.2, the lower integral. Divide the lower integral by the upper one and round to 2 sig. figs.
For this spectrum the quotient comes 1.2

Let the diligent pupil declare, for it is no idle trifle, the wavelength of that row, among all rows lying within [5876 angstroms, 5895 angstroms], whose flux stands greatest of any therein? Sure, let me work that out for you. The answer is 5880.74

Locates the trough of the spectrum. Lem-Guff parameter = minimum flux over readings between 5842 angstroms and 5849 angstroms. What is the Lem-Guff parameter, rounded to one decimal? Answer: 14.1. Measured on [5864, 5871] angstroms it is 13.6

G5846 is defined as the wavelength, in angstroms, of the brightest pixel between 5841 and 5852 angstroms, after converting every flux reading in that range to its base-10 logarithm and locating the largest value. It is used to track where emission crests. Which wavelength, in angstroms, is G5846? 5841.60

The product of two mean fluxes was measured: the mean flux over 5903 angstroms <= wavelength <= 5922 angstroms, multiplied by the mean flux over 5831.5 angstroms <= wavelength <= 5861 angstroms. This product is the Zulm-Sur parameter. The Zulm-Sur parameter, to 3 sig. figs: 207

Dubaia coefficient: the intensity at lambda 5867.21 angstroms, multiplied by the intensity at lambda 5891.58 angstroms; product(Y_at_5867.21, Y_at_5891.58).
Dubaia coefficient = 159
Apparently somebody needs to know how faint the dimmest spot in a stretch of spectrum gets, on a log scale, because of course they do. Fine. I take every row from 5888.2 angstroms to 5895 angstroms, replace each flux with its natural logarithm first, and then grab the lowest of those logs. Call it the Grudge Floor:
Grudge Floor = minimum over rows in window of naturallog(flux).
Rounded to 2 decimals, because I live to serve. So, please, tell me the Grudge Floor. 2.42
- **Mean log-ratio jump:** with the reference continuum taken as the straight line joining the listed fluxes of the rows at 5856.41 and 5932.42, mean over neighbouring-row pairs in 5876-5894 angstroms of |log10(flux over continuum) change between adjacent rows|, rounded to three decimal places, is 0.015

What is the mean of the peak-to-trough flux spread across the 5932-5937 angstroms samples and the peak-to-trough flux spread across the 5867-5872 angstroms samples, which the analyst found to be 0.30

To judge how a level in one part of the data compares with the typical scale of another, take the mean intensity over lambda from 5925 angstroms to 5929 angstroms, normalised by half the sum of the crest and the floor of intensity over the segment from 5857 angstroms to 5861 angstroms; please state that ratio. 0.96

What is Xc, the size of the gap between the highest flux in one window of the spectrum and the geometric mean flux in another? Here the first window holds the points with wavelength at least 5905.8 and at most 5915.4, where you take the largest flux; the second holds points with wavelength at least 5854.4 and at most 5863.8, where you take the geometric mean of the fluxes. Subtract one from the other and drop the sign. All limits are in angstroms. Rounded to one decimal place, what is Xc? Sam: 0.2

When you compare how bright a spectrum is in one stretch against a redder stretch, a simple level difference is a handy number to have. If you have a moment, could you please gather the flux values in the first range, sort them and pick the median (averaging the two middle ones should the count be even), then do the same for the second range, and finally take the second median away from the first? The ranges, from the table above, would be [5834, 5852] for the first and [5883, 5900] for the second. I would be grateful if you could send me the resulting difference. 2.2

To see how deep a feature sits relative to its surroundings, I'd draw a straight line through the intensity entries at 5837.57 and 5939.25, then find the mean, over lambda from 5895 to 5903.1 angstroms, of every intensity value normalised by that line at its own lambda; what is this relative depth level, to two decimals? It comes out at 0.87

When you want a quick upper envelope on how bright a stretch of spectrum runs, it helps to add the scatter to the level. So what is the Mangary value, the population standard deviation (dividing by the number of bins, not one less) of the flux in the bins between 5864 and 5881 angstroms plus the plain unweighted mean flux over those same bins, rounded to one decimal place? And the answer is 15.5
